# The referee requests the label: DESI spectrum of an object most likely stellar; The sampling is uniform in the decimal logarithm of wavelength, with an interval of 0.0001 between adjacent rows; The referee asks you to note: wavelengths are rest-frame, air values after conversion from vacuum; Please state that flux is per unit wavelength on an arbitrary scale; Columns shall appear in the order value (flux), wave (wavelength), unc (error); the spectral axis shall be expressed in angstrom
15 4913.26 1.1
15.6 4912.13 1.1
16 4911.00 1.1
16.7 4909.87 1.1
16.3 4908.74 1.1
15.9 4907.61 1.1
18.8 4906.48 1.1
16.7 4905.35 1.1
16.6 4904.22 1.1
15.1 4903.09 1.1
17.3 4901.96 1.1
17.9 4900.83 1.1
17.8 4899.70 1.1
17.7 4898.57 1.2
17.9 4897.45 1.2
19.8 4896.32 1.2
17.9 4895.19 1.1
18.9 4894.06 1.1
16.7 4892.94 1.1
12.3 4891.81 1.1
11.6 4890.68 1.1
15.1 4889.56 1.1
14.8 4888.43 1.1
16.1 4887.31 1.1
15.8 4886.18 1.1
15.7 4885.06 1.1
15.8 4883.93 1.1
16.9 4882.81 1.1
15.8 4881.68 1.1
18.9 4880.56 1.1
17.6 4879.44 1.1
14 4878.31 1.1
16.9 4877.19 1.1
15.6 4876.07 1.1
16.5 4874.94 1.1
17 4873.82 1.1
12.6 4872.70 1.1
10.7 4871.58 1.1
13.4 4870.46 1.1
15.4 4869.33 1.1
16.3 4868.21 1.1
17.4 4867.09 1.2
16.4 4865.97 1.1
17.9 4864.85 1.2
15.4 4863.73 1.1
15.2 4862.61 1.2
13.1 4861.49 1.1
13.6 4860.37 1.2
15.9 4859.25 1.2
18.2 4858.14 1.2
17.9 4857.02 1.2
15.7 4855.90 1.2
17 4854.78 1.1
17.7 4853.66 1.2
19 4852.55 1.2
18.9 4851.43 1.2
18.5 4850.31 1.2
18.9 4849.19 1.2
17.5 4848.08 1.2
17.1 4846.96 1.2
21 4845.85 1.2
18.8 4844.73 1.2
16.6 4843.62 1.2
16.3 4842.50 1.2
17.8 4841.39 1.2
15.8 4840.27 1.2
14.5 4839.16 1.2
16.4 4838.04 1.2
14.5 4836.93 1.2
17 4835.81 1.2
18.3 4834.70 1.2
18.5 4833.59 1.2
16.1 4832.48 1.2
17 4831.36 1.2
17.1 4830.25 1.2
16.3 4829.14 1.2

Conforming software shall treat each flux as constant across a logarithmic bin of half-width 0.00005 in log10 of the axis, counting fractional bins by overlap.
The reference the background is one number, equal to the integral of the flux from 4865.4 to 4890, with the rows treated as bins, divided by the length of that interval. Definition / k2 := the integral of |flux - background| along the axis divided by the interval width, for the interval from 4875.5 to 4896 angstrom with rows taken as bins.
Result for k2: 1.5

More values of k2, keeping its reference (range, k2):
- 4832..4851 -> 1.9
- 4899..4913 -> 1.2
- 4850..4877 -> 1.7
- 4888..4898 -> 2.4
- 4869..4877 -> 1.8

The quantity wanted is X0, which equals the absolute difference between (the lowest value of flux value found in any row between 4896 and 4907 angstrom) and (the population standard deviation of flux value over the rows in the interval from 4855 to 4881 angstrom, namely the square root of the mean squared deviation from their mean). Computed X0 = 13.1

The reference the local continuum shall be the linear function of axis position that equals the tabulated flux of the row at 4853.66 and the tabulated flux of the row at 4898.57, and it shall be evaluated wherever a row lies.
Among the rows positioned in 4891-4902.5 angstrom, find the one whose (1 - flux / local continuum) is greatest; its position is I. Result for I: 4891.81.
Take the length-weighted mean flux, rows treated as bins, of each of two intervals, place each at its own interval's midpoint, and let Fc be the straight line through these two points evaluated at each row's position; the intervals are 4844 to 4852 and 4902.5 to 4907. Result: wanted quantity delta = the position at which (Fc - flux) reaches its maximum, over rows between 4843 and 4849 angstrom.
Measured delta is 4843.62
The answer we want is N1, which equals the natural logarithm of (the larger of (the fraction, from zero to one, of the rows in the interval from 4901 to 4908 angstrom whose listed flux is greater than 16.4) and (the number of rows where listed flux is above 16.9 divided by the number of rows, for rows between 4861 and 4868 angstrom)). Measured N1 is -0.41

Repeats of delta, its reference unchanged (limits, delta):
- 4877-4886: 4878.31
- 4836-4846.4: 4836.93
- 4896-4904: 4903.09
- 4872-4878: 4872.70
